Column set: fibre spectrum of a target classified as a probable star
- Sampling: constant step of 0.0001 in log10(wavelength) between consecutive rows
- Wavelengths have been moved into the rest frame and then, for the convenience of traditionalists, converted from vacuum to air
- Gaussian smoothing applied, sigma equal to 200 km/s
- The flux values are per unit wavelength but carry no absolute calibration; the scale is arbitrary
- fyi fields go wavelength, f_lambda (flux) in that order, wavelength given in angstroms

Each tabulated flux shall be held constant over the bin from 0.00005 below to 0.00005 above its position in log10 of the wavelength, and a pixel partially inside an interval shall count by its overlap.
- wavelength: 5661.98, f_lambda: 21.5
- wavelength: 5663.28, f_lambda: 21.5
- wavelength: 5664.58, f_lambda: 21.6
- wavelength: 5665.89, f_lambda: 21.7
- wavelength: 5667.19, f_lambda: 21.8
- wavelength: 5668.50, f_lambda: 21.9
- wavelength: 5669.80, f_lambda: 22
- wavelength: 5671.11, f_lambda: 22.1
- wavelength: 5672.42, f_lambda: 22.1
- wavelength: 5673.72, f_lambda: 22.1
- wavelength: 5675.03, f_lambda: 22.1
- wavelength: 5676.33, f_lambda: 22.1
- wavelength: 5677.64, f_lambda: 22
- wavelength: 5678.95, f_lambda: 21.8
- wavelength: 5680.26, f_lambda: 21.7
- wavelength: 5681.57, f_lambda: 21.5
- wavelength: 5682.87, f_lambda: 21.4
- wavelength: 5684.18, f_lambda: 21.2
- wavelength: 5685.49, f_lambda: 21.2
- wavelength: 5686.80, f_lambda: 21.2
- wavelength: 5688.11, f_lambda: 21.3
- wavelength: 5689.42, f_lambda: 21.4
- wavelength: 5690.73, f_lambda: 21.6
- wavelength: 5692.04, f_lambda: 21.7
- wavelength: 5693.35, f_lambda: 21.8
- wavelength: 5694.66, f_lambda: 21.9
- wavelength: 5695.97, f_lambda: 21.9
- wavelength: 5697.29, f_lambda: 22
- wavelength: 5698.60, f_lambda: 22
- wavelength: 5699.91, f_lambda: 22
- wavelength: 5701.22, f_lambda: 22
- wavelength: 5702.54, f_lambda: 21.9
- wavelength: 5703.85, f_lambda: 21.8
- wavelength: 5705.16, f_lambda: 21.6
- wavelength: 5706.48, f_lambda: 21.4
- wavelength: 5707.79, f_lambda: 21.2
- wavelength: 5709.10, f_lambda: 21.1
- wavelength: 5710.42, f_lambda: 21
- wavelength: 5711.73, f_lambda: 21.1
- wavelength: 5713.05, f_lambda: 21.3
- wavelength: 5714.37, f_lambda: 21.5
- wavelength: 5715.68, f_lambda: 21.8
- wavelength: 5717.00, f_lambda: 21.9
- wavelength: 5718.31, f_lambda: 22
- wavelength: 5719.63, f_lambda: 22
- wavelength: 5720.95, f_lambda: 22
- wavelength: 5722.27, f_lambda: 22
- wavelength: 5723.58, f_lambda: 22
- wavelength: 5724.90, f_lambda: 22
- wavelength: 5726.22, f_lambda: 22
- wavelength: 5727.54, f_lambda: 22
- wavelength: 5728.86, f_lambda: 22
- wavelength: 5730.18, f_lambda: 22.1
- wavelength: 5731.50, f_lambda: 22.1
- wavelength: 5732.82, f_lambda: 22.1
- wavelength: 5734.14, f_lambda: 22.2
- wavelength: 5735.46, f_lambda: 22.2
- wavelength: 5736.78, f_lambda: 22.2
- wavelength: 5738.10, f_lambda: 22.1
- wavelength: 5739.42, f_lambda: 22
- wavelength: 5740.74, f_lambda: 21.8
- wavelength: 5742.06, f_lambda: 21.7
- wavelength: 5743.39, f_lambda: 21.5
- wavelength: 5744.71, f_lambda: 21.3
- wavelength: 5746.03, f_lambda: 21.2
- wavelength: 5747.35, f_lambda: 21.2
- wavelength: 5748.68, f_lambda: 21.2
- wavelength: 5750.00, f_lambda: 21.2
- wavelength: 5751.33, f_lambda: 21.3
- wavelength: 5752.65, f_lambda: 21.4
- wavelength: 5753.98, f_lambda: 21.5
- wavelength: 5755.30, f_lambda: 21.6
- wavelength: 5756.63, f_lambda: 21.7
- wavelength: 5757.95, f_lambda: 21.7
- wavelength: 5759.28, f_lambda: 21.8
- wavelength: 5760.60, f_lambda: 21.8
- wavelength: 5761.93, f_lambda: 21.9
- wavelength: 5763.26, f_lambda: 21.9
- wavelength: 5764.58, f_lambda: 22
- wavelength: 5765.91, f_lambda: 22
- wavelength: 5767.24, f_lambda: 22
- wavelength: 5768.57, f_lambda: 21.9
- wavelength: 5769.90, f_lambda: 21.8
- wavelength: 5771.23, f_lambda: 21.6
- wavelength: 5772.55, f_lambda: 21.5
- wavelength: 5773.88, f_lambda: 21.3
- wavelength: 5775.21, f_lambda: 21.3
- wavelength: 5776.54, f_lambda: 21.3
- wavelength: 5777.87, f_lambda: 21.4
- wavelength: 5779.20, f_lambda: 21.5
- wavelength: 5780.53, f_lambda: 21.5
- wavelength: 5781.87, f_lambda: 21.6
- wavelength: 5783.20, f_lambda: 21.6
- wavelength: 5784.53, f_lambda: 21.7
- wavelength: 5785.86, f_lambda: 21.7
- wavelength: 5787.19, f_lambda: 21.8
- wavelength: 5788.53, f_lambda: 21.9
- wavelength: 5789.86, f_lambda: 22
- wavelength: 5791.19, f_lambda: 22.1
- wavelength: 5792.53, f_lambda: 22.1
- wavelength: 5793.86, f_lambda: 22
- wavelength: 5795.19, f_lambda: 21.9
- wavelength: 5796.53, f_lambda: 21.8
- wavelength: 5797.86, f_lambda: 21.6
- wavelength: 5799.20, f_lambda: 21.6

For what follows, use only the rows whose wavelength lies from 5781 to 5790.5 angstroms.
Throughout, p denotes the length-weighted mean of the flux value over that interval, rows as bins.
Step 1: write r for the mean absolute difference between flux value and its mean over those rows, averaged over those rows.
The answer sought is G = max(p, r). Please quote 21.7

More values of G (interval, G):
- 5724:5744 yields 22.0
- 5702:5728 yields 21.7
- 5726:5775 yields 21.7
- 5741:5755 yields 21.4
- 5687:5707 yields 21.7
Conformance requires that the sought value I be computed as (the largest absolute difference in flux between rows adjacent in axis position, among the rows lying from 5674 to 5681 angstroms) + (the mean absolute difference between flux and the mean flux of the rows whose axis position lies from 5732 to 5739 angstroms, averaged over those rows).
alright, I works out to 0.25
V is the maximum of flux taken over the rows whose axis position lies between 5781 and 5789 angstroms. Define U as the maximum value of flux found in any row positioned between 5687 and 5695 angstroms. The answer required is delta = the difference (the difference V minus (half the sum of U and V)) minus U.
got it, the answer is -21.9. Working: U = 21.9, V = 21.9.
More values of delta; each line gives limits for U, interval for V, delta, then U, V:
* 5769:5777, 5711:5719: -21.7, 21.8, 22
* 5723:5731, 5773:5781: -22.4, 22.1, 21.5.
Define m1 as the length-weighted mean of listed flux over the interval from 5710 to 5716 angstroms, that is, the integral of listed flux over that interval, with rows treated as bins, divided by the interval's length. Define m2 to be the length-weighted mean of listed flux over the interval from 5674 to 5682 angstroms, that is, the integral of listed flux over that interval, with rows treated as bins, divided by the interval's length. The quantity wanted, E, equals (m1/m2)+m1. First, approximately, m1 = 21.3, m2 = 21.9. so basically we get 22.3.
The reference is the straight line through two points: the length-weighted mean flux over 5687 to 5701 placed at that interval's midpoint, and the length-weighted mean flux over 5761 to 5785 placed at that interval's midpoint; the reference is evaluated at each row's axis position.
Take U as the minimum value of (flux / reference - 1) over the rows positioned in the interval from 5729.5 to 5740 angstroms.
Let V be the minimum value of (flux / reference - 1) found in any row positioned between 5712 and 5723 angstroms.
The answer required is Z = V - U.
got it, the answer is -0.034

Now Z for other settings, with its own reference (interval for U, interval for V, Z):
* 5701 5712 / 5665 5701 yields 0.008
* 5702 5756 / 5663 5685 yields 0.008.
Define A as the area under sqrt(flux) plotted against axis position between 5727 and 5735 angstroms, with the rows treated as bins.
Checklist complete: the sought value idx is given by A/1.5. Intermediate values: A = 37.6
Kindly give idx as 25.1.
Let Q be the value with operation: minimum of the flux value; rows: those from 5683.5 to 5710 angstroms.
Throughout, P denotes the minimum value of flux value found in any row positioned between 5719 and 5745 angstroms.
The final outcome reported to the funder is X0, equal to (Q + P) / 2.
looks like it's 21.2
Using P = 21.3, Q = 21.1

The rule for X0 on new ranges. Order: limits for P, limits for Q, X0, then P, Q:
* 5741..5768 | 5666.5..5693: 21.2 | 21.2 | 21.2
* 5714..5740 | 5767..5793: 21.4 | 21.5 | 21.3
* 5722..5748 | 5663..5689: 21.2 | 21.2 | 21.2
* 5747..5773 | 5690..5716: 21.1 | 21.2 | 21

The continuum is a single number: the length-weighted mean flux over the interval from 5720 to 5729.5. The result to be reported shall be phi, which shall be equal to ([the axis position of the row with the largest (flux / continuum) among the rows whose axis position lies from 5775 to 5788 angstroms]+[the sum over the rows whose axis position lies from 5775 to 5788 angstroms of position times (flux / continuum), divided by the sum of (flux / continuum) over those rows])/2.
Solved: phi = 5784.2 angstroms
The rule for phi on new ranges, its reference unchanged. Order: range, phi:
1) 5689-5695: 5693.4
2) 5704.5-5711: 5706.5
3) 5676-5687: 5678.9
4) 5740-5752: 5743.4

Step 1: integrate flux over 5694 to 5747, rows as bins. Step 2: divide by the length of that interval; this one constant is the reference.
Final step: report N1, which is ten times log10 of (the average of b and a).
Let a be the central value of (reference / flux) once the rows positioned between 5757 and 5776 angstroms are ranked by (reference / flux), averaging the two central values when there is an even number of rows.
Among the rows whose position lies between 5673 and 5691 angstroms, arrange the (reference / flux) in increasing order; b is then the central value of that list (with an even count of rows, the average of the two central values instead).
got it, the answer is 0.024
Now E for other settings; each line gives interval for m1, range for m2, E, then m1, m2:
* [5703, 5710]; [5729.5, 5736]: 22.4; 21.4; 22.1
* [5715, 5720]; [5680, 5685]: 23.0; 21.9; 21.4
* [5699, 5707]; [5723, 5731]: 22.8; 21.8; 22.0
